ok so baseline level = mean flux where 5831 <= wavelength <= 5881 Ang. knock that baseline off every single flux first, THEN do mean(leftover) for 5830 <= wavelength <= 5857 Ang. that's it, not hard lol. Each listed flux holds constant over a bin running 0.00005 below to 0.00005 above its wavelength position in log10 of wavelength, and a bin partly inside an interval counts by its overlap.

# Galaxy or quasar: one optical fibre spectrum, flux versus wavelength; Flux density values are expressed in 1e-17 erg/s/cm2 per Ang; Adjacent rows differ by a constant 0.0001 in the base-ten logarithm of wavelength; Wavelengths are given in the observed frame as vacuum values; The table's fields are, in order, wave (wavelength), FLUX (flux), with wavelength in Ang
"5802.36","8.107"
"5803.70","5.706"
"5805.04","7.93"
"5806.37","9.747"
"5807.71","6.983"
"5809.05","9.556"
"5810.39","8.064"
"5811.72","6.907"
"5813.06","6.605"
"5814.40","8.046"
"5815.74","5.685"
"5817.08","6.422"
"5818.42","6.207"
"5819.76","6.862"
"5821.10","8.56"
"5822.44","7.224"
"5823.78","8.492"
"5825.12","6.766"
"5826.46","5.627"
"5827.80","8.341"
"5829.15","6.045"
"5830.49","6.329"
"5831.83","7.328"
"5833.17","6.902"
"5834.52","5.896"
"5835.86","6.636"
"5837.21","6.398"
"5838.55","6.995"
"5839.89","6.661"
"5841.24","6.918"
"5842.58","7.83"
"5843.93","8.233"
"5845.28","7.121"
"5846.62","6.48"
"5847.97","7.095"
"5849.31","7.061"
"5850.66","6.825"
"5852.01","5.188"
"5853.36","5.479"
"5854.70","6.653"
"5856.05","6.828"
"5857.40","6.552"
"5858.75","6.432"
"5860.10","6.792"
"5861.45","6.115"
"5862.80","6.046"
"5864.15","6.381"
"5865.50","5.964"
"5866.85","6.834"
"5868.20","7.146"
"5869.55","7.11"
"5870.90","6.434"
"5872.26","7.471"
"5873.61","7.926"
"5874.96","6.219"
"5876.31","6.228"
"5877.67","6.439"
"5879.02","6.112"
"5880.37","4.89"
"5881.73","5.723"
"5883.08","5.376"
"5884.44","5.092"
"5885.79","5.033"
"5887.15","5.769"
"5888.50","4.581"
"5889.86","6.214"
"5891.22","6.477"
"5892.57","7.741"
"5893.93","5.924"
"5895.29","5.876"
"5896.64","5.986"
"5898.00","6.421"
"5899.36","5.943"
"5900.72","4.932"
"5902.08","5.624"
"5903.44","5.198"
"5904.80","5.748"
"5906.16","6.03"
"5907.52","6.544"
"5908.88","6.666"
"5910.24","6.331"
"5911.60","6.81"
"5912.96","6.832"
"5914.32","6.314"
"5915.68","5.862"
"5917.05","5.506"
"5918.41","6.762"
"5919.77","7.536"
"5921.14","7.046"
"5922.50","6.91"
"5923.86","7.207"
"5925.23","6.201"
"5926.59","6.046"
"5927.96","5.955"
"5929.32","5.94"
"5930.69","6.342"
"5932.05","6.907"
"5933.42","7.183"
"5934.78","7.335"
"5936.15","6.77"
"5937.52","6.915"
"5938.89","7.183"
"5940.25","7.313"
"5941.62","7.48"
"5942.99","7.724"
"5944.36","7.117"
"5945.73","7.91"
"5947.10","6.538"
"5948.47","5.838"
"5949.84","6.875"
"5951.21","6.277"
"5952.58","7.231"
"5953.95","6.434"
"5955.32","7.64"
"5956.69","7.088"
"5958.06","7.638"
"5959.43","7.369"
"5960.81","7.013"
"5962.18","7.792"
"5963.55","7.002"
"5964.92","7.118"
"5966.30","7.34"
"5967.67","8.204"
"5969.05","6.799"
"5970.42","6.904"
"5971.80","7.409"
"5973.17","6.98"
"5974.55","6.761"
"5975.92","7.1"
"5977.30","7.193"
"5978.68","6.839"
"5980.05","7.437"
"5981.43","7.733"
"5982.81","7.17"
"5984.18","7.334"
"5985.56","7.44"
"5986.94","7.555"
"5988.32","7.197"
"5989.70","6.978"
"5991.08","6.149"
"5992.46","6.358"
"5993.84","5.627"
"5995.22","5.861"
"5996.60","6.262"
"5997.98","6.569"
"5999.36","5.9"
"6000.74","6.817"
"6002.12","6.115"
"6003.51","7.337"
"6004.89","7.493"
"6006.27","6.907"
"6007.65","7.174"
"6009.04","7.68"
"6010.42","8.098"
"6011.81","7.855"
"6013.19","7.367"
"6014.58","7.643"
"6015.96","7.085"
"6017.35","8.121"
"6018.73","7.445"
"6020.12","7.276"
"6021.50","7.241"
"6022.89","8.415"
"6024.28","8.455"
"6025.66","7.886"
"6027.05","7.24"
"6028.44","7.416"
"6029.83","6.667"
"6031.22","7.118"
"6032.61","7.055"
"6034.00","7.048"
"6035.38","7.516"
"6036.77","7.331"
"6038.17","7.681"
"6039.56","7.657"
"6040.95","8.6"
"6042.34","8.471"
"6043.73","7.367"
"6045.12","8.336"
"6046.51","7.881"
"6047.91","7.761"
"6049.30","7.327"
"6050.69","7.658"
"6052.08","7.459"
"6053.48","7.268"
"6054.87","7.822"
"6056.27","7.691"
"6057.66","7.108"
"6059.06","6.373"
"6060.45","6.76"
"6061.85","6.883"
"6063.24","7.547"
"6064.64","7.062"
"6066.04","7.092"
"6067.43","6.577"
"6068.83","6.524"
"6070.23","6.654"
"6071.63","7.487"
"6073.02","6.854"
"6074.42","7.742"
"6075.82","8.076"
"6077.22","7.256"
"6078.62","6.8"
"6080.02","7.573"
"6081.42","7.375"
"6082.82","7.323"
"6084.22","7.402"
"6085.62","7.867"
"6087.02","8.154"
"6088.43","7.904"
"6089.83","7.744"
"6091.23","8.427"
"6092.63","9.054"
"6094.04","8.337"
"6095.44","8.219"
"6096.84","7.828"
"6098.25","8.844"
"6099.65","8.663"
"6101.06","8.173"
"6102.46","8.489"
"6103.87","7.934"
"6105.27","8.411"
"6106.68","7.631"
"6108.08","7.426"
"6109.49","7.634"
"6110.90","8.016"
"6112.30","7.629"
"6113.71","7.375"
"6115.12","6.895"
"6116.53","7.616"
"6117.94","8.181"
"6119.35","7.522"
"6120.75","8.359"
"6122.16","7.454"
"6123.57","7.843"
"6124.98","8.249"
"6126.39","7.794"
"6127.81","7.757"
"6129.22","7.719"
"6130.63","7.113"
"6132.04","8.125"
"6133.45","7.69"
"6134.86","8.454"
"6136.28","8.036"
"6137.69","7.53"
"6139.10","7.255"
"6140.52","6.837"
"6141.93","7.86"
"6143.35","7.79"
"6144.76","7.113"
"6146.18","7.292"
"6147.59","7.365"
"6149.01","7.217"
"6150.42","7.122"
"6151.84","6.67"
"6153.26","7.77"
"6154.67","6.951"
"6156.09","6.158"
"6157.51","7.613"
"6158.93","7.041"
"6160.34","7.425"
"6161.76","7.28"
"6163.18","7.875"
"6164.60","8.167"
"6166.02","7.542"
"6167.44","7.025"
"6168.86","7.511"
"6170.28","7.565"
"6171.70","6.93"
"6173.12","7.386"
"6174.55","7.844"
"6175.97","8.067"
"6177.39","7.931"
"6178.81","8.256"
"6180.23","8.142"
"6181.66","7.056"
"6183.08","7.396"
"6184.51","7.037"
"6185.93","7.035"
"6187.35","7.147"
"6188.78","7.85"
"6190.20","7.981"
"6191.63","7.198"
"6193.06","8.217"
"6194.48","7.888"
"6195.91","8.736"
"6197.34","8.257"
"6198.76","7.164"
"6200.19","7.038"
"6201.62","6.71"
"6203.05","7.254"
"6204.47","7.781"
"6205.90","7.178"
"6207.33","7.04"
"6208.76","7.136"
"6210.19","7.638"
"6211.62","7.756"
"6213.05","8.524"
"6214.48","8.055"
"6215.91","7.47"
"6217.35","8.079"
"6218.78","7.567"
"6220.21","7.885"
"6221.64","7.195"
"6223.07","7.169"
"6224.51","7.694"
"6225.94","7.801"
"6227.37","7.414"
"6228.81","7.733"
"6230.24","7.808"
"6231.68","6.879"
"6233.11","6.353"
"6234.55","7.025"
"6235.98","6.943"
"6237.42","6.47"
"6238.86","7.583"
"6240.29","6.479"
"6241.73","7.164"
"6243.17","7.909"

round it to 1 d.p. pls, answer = 0.1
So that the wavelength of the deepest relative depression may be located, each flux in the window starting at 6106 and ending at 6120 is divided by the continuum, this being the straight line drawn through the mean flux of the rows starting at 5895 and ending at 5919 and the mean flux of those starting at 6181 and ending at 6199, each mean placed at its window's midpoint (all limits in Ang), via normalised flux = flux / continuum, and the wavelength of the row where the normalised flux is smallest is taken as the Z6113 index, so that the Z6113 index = 6115.12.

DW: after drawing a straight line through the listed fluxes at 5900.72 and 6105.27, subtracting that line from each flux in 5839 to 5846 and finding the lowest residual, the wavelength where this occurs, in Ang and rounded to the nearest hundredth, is 5839.89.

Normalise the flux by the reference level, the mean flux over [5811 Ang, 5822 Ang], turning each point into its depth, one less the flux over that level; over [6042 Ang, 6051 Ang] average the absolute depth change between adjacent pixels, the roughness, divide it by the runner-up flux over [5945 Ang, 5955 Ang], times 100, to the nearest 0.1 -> 1.1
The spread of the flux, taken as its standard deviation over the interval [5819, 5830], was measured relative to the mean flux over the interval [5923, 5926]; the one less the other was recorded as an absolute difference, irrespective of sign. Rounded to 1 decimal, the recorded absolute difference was 5.6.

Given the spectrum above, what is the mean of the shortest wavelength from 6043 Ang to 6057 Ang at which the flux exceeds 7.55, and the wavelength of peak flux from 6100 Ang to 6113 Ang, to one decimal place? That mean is 6073.8 Ang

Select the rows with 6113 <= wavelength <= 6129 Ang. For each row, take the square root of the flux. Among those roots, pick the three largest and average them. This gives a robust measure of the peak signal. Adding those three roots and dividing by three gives 2.87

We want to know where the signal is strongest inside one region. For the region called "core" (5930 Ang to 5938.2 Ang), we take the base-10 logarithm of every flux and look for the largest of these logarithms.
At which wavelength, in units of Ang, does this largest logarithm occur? 5934.78 Ang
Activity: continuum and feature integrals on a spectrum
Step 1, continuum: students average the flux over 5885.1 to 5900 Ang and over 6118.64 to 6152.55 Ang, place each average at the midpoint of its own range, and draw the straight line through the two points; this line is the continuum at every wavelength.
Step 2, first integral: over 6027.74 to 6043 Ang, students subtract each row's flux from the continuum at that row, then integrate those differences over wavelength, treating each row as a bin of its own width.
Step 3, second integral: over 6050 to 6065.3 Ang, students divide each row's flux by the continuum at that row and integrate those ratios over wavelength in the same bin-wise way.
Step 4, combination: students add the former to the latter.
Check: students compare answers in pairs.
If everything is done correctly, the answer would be 6.9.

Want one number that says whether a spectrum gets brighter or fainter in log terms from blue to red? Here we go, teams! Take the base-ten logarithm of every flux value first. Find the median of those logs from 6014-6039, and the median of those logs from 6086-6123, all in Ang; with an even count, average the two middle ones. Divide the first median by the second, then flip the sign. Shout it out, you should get -0.962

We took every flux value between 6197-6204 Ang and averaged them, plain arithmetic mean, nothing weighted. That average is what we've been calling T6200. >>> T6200 7.3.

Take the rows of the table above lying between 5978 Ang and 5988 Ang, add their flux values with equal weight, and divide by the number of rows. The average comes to 7.36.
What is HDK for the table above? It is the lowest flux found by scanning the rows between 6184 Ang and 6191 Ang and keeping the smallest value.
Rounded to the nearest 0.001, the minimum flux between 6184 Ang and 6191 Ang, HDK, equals 7.035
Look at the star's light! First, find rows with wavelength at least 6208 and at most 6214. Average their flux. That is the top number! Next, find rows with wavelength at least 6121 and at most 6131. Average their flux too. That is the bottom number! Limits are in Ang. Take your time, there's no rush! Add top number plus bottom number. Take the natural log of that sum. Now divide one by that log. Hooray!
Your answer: 0.365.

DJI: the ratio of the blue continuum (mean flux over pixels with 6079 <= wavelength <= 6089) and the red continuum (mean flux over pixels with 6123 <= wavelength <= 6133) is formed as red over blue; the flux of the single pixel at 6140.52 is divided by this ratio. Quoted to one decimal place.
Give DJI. 6.7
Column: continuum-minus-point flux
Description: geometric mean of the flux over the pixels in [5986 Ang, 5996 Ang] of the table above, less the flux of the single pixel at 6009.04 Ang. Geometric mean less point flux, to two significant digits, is -1.2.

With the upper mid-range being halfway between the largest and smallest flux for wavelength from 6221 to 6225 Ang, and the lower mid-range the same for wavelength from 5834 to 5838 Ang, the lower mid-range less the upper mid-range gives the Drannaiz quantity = -1.2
